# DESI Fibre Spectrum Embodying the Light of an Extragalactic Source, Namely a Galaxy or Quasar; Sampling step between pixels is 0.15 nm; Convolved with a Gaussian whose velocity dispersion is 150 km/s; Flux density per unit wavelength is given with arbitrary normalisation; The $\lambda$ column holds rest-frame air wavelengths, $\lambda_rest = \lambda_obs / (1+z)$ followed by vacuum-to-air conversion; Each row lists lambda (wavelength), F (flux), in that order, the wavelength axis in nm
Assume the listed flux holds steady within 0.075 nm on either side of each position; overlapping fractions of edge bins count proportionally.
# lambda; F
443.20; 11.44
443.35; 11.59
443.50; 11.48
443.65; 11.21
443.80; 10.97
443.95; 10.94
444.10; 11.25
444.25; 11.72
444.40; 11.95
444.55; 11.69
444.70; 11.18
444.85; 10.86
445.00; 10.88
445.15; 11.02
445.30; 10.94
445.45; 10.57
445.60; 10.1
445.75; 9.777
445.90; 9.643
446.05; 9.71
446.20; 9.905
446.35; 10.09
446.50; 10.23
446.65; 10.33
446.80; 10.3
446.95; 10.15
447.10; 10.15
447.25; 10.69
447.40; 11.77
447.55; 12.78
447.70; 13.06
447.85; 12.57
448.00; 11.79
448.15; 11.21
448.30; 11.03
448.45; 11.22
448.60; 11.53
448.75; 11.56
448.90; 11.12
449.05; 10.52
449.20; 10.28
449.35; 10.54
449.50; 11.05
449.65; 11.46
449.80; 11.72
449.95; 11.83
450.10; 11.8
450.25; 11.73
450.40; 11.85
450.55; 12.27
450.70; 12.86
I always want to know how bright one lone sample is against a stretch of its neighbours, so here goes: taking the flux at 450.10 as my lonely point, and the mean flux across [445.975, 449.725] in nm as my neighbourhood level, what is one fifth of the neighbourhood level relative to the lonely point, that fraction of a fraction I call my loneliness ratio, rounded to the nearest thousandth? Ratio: 0.186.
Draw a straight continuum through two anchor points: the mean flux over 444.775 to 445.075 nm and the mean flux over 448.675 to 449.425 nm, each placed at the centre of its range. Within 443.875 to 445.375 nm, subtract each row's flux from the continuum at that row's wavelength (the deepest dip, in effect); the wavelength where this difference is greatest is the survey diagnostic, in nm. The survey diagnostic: 444.85 nm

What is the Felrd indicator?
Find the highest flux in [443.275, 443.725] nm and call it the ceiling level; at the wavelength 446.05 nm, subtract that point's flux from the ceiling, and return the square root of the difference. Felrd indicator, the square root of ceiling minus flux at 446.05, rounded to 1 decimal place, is 1.4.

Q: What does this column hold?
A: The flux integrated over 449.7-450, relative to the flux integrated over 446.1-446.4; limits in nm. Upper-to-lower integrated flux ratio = 1.18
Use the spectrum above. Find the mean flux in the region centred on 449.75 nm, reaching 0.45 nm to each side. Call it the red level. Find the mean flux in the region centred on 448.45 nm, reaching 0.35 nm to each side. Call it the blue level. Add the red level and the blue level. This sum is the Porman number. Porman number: 22.7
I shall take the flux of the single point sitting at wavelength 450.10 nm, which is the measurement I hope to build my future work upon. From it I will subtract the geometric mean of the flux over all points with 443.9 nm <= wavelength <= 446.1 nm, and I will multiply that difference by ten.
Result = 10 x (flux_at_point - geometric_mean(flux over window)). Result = 10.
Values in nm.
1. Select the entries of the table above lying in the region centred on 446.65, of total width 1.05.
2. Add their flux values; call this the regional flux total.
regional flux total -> 71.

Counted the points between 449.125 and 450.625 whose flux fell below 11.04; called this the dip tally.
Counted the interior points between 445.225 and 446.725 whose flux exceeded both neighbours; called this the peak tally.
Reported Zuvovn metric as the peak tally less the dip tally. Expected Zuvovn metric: -2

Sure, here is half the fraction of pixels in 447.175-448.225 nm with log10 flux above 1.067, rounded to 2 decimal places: 0.36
